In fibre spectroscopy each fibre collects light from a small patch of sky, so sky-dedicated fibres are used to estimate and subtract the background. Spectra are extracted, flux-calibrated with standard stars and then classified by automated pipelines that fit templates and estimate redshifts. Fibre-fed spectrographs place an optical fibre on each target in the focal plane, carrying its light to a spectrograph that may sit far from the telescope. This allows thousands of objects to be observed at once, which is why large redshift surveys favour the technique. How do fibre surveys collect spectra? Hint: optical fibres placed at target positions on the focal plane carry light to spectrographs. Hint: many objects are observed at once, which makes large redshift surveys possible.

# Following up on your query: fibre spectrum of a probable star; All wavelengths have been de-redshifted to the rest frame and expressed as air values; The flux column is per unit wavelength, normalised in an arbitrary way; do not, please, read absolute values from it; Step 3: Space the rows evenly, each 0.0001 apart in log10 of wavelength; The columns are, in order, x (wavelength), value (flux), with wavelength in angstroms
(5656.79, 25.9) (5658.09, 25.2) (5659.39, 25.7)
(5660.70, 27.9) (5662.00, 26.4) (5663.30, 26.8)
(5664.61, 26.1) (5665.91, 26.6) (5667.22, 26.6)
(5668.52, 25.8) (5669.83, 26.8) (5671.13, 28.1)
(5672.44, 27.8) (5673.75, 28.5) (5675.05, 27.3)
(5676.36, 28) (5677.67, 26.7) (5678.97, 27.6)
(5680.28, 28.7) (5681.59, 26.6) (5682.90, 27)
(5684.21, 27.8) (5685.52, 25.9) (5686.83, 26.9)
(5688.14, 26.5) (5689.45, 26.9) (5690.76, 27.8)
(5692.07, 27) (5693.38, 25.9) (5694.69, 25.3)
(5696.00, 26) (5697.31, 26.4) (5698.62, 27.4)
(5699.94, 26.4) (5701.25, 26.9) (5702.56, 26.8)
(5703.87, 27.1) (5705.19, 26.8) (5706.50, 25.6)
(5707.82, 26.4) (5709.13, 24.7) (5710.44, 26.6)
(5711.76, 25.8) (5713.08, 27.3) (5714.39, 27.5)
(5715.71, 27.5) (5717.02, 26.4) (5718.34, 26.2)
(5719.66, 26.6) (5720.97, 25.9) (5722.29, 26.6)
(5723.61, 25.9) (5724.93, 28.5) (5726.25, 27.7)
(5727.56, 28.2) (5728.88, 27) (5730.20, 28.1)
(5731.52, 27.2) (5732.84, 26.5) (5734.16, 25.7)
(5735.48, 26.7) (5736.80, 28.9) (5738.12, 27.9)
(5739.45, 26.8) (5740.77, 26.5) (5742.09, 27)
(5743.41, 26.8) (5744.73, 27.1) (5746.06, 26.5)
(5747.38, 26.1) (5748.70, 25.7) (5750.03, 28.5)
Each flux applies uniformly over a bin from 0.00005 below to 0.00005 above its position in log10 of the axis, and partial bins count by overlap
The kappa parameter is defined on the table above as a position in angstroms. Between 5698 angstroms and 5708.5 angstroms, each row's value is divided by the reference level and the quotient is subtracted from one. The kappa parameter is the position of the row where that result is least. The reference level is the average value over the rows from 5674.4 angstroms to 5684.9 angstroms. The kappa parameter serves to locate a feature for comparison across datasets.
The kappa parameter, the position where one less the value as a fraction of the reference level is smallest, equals 5698.62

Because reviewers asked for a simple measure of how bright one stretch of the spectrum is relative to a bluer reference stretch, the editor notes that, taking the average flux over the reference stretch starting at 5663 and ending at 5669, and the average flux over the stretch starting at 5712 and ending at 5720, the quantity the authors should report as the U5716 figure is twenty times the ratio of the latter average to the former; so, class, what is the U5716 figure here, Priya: 20.4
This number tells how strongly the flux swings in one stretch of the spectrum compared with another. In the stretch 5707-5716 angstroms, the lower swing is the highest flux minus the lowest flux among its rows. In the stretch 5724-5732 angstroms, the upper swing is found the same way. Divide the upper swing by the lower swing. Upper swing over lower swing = 0.5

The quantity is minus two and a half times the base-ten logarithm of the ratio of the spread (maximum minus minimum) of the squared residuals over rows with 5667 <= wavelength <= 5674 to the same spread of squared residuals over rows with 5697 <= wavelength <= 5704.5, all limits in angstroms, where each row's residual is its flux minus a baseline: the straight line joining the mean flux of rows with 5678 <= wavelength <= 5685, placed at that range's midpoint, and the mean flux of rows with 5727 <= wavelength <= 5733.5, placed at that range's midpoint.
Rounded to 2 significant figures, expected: -1.0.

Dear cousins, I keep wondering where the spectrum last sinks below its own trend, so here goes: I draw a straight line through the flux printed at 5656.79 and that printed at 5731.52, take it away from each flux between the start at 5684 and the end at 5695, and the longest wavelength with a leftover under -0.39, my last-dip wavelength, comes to 5694.69 angstroms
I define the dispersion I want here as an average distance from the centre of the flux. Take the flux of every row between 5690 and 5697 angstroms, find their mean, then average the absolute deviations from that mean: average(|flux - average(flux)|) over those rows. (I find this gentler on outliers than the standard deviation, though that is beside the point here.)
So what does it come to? 0.80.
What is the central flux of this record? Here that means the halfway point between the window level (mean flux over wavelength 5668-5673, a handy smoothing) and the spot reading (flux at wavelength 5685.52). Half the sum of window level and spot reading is 26.5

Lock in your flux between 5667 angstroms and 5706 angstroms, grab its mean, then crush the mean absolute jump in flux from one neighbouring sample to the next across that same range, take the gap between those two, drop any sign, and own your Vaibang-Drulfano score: 26.1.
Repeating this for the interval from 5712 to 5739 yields 26.2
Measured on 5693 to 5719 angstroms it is 25.7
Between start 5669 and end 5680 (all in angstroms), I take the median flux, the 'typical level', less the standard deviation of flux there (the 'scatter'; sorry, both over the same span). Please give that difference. 27.1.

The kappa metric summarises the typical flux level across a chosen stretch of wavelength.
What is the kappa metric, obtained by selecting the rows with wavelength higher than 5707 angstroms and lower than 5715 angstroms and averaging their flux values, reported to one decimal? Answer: 26.4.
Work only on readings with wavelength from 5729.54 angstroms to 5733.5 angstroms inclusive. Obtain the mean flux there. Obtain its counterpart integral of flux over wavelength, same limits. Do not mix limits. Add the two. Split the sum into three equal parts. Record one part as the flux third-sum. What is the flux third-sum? 45.1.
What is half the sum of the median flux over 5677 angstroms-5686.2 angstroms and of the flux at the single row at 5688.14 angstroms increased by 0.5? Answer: 27.0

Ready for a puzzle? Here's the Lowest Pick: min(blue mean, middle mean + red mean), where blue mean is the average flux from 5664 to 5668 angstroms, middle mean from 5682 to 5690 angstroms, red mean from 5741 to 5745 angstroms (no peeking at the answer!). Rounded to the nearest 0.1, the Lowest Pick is 26.4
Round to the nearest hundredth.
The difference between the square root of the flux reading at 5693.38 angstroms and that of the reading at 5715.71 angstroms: -0.15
